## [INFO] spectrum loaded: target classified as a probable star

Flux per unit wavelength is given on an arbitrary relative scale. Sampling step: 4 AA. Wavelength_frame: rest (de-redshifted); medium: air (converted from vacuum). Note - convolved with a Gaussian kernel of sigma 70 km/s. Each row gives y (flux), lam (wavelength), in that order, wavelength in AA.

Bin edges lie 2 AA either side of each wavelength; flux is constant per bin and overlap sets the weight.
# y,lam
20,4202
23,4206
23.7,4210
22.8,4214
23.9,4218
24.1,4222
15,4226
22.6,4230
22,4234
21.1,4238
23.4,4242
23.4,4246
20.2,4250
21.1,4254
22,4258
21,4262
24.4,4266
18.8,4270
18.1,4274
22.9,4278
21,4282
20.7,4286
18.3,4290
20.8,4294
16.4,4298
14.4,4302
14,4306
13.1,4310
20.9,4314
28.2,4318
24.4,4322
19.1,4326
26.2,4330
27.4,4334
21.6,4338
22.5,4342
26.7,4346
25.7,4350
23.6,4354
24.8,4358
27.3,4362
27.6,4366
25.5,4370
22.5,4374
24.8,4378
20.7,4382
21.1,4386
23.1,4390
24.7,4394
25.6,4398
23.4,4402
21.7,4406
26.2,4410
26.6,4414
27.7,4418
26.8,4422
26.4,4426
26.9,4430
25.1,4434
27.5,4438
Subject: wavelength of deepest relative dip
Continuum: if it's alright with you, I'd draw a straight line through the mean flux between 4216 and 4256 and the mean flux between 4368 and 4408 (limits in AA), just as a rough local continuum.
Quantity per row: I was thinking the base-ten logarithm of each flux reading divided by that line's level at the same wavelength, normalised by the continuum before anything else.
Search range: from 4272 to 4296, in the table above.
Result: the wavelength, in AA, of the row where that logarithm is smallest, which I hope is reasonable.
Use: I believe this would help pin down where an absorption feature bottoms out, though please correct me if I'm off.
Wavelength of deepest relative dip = 4274 AA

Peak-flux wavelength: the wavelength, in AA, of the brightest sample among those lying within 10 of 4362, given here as 4366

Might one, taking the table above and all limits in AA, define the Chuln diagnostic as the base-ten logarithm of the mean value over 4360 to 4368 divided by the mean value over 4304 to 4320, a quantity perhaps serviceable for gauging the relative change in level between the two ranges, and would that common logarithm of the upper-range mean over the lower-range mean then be 0.16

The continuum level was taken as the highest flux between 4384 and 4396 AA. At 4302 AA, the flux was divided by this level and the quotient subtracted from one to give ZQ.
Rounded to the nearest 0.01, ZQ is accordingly 0.42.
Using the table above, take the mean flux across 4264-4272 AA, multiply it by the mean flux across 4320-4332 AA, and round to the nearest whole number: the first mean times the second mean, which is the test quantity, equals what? 502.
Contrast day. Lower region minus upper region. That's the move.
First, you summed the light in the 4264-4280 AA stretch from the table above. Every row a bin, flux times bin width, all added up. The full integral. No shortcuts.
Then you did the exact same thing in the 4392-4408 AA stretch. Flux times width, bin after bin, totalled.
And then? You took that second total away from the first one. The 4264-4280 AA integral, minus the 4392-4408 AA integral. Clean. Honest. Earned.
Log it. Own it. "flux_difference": -45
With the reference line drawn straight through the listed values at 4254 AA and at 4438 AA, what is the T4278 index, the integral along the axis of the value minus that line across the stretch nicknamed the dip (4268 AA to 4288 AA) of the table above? -33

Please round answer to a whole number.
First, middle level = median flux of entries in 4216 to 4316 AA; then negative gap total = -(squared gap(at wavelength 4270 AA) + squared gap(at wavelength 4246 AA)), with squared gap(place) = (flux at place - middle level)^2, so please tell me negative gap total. -11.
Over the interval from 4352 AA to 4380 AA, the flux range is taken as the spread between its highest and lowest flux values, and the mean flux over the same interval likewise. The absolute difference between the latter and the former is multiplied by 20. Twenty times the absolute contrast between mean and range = 401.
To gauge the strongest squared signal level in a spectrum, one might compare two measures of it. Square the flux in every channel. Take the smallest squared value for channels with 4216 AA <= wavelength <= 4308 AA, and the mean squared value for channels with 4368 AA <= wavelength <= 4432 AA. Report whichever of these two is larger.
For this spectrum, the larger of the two 610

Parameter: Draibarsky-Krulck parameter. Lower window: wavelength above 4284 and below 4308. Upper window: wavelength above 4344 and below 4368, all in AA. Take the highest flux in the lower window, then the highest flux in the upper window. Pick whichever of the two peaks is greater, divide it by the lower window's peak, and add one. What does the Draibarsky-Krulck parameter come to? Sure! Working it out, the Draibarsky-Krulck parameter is 2.33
